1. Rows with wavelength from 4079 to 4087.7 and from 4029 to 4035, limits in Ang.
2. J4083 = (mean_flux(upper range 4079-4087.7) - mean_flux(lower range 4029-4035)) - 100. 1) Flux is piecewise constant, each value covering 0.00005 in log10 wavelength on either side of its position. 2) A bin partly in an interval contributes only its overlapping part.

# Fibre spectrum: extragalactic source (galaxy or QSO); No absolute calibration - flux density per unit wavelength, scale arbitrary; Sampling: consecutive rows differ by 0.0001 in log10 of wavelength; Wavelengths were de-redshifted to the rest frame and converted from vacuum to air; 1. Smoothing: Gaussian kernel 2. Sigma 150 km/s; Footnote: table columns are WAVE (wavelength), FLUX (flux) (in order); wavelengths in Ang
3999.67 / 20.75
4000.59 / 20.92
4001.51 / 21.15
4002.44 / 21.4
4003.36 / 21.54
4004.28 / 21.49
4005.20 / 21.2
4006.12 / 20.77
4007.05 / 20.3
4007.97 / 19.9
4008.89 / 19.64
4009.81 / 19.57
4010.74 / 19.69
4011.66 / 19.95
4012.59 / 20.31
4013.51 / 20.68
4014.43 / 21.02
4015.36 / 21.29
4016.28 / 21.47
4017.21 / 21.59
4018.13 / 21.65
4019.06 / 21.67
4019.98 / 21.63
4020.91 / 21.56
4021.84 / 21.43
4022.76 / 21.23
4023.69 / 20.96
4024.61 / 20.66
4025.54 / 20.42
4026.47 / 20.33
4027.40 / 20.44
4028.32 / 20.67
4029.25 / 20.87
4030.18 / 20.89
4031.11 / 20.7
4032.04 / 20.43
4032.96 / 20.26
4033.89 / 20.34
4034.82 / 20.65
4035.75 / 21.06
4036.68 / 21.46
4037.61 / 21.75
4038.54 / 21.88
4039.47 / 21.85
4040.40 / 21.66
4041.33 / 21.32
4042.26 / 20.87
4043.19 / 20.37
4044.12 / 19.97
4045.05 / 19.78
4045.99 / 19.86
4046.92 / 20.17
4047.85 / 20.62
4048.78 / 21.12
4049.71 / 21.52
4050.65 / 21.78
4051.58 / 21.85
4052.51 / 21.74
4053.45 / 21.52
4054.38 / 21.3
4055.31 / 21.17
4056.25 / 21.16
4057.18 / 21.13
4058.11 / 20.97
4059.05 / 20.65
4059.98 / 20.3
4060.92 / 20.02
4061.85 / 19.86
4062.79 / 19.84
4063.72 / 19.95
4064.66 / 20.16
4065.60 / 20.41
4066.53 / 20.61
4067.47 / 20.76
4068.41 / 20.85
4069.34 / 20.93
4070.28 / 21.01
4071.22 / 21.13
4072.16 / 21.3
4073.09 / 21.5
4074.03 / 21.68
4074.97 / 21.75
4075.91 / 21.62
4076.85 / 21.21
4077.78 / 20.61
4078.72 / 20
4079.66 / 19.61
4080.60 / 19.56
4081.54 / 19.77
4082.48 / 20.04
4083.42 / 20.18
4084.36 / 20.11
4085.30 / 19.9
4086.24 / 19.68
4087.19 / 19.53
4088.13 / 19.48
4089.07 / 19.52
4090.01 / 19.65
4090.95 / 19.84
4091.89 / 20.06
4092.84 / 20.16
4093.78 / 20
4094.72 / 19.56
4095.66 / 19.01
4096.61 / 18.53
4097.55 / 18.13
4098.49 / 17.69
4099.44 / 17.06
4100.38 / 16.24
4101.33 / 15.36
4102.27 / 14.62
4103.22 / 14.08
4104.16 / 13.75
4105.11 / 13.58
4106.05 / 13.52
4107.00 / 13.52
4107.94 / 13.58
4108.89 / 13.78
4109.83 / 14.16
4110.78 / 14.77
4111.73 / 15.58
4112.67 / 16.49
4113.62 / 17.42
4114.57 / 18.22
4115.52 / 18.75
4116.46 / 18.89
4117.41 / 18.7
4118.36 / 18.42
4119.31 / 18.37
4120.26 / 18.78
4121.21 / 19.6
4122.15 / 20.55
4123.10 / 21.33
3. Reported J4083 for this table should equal -101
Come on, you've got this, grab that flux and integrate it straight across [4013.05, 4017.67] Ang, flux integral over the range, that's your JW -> 98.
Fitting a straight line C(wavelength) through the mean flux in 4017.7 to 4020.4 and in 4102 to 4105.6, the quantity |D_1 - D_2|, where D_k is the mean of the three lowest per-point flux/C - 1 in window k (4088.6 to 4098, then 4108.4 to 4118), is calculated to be 0.20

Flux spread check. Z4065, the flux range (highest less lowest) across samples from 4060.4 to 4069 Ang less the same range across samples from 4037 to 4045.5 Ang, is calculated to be -1.1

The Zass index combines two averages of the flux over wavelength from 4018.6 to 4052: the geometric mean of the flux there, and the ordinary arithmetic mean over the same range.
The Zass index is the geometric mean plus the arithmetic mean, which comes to 41.9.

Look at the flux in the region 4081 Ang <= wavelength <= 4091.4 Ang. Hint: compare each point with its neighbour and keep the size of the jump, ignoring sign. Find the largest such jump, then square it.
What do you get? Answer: 0.07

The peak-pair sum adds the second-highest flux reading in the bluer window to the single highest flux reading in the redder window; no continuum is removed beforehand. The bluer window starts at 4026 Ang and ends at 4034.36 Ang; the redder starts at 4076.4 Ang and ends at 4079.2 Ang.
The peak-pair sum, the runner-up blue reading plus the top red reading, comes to 42.1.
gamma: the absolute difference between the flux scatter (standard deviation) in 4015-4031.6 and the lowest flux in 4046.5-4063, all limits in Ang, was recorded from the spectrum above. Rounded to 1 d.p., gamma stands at 19.4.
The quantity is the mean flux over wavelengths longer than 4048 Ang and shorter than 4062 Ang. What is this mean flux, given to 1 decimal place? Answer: 21.1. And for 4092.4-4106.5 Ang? 16.8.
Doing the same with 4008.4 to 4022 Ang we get 20.9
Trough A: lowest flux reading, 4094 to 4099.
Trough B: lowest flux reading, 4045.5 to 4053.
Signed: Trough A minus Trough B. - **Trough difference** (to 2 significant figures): -2.2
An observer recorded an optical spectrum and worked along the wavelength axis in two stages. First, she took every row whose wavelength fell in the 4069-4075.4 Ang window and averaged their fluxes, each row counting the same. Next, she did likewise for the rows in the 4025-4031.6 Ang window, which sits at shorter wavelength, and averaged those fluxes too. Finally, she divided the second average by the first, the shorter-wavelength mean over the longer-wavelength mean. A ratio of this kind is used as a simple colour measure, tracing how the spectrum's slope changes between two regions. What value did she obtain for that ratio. 0.97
